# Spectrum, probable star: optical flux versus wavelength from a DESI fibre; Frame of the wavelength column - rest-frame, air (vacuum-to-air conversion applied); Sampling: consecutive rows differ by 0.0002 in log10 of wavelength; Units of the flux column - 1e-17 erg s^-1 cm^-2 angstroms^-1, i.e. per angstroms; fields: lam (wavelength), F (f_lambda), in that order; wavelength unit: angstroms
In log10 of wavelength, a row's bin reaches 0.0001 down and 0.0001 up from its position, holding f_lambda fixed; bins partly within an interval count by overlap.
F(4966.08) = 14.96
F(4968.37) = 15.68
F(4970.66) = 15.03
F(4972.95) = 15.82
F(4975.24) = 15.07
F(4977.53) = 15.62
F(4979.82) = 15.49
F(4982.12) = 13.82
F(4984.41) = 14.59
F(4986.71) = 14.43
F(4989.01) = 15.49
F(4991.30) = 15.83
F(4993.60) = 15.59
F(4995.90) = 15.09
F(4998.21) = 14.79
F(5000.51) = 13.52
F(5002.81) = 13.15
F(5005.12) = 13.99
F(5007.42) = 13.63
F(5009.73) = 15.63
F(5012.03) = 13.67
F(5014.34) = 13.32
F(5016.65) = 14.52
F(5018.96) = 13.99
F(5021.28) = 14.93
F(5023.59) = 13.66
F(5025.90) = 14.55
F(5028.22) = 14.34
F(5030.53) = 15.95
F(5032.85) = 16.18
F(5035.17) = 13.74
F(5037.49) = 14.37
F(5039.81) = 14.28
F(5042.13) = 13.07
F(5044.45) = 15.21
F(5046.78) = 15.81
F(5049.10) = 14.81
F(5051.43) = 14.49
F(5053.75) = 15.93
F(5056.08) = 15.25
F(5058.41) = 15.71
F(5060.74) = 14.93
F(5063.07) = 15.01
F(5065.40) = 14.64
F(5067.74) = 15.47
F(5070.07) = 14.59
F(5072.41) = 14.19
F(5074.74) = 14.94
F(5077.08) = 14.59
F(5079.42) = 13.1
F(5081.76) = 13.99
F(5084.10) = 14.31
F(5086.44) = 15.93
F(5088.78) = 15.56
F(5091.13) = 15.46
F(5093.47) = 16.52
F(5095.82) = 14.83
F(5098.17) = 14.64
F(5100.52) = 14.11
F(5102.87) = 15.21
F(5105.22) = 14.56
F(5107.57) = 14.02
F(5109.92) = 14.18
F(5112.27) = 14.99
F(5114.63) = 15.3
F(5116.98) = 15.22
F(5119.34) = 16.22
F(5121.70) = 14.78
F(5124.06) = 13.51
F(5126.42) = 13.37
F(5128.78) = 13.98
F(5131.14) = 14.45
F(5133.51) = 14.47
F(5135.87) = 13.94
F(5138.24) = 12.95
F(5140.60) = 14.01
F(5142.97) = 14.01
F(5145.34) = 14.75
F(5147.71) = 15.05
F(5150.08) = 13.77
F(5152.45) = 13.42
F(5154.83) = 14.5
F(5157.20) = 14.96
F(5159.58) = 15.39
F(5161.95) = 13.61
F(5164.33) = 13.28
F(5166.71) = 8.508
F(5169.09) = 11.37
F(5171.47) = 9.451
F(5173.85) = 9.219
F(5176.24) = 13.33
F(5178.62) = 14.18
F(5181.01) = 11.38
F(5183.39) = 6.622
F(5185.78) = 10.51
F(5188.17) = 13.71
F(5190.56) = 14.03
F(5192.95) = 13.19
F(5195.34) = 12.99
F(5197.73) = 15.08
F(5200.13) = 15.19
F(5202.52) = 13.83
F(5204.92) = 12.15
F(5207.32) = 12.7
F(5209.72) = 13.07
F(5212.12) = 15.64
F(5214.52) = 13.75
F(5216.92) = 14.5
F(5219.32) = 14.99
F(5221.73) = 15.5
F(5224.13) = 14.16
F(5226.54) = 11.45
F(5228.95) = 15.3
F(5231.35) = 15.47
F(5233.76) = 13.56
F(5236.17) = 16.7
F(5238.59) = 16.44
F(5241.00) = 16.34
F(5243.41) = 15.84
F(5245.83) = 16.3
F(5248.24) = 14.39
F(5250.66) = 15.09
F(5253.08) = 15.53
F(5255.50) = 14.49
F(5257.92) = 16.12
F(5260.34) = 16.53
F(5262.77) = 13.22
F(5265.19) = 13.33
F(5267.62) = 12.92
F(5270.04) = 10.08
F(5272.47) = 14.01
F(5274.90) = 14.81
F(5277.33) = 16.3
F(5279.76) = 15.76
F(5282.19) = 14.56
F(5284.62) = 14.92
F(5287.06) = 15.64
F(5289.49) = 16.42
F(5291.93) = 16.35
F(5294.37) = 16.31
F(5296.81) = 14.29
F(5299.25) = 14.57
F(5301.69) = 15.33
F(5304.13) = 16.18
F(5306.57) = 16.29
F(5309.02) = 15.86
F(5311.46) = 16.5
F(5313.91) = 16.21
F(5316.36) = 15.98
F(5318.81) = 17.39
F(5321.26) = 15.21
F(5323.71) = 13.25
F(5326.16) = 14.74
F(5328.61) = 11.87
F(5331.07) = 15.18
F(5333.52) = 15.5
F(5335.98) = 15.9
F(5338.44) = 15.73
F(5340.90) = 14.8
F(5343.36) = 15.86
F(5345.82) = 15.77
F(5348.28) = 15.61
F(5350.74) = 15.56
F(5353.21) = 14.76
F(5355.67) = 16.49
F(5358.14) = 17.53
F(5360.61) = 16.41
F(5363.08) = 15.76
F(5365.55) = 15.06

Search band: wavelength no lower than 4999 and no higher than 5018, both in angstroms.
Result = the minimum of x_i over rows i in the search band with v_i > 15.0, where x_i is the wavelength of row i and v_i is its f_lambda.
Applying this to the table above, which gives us 5009.73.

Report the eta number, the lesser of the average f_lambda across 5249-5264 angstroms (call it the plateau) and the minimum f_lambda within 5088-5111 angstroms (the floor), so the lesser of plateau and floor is 14.0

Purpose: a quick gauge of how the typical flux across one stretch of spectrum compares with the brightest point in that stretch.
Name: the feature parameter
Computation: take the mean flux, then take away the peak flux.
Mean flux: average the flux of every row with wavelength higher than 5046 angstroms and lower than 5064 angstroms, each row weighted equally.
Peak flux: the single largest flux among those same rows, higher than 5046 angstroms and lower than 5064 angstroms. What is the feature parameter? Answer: -0.7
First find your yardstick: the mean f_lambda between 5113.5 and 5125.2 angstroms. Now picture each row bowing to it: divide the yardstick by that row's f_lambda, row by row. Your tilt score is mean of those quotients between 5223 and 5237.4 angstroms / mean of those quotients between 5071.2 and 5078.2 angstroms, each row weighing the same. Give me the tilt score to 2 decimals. 1.02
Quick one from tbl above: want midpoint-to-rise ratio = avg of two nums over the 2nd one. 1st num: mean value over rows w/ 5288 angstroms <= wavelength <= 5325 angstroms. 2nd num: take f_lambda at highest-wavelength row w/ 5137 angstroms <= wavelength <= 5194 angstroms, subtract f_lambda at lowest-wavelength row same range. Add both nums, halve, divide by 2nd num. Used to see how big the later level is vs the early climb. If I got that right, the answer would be 33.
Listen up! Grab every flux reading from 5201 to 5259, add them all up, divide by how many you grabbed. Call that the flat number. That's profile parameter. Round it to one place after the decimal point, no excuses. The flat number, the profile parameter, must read 14.7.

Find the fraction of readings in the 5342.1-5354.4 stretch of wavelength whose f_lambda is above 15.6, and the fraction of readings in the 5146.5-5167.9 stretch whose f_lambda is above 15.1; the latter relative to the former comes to 0.2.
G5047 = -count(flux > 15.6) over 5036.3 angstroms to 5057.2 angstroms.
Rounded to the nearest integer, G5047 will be -2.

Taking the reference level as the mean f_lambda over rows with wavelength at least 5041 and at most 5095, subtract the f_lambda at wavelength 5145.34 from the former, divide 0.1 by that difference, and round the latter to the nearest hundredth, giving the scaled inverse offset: 0.54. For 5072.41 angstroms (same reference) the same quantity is 0.13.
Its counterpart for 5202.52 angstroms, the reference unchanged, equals 0.09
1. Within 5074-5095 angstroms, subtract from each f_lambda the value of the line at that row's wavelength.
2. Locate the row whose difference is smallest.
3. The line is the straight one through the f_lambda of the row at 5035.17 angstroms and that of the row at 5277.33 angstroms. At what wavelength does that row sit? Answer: 5079.42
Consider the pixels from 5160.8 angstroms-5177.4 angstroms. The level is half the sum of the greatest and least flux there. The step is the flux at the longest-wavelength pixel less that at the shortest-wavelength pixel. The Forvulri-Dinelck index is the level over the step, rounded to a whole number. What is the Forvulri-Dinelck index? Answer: -39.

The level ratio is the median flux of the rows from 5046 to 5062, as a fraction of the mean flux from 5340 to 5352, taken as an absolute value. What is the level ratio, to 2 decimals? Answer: 0.98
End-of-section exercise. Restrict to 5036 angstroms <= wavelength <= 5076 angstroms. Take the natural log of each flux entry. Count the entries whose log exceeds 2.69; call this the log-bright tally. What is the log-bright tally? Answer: 10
